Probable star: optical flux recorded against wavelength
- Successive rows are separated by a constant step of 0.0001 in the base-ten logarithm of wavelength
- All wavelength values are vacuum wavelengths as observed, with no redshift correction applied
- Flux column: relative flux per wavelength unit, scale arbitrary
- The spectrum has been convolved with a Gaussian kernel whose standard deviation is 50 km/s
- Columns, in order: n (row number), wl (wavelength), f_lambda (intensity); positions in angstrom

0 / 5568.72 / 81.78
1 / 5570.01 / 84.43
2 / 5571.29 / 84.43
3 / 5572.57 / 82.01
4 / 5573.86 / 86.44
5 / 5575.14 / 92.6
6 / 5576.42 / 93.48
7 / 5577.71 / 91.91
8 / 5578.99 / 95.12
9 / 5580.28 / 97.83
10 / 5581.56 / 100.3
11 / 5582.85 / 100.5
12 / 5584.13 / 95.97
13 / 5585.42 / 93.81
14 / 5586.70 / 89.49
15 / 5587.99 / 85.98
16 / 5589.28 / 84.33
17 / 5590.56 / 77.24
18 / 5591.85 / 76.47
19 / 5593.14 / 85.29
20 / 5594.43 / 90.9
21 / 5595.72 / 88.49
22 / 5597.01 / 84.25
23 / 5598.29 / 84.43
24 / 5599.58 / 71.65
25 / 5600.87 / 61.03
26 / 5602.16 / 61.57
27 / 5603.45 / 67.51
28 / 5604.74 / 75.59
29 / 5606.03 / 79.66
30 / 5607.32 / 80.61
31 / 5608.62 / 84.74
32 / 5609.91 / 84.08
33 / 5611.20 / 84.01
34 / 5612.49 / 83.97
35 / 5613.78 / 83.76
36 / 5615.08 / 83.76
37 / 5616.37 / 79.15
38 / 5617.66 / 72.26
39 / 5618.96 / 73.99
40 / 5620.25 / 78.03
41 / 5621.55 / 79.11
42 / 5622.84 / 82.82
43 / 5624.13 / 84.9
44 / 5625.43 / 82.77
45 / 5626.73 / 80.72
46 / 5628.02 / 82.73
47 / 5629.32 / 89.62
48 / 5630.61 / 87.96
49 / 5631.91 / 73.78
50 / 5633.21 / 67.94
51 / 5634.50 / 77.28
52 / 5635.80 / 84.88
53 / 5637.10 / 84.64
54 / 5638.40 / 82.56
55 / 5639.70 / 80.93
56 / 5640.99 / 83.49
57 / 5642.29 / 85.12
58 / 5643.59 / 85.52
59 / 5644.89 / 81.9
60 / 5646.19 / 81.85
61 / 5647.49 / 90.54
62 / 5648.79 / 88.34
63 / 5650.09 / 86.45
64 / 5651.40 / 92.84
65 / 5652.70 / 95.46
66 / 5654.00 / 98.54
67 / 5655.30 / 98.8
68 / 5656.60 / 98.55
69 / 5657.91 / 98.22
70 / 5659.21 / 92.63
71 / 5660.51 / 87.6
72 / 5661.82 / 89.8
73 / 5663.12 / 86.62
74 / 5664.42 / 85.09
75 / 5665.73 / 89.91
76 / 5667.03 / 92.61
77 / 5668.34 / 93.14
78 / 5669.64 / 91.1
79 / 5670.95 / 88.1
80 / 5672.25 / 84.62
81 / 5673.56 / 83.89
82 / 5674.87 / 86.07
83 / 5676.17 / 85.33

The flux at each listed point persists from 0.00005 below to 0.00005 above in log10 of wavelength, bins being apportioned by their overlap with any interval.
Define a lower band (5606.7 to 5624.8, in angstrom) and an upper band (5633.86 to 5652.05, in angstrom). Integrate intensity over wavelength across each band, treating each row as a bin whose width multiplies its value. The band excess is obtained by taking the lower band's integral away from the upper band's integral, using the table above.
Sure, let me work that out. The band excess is 74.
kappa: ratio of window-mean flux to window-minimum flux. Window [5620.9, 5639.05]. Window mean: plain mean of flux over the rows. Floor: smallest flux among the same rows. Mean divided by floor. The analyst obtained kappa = 1.20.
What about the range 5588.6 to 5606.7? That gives 1.27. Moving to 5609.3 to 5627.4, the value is 1.12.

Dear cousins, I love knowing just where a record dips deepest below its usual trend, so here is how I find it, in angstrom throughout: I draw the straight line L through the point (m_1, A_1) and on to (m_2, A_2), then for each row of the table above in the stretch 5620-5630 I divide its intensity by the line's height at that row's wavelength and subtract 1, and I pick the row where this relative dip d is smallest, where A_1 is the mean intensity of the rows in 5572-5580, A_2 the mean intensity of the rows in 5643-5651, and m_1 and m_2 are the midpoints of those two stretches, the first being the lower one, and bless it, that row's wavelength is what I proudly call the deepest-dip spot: 5620.25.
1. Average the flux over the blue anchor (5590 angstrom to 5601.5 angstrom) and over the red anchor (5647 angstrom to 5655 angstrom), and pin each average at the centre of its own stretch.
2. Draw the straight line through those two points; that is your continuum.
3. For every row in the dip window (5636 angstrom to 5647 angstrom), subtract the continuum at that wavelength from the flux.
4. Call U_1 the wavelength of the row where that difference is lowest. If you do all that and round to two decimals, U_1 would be 5646.19 angstrom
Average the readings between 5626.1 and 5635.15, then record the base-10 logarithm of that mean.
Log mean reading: 1.903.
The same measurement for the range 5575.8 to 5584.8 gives 1.984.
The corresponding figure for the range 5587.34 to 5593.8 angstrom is 1.913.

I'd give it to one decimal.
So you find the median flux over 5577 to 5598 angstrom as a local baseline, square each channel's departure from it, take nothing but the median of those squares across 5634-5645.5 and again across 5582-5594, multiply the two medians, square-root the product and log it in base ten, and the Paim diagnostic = 1.6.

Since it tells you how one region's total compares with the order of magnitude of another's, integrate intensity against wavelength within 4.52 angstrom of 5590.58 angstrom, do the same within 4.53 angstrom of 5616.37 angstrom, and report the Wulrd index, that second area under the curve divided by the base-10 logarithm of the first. 249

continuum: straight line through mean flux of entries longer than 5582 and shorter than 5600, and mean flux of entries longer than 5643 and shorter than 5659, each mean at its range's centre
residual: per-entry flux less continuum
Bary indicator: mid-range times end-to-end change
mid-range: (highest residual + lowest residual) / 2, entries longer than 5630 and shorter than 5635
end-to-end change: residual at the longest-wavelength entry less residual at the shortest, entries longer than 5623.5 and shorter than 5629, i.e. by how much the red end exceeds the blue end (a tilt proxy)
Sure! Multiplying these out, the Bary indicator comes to 30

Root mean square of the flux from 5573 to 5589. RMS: 93.7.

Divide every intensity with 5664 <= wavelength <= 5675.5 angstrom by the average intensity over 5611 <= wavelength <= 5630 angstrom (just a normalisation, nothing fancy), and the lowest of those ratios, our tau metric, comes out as 1.03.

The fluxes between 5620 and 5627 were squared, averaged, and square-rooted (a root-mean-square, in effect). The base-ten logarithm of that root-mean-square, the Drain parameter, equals 1.91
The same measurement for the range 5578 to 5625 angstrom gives 1.92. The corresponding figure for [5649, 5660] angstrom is 1.98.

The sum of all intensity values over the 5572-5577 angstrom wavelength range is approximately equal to 355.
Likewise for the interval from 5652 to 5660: 582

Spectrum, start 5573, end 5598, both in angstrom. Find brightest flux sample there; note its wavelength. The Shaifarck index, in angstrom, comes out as 5582.85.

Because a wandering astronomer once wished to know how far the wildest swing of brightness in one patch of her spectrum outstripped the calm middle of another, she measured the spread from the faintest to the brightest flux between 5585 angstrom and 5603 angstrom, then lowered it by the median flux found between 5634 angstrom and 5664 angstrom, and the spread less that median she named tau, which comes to -54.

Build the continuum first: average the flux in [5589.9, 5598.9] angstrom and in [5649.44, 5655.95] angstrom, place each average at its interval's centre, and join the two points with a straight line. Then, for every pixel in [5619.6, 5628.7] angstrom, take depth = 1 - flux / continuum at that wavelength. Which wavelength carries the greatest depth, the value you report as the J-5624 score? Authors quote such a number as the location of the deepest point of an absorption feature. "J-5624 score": 5620.25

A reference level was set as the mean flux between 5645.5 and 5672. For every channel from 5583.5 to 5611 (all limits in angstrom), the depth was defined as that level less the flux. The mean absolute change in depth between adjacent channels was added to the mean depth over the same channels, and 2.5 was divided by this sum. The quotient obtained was 0.17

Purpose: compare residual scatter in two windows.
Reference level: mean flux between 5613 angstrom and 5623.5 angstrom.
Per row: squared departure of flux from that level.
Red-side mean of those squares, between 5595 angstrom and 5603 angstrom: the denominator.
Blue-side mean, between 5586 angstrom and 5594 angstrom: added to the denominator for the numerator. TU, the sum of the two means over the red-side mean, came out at 1.3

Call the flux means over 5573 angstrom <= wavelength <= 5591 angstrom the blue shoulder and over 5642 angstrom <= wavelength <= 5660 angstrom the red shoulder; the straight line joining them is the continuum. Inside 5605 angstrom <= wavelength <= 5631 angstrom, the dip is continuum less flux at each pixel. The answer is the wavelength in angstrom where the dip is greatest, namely 5617.66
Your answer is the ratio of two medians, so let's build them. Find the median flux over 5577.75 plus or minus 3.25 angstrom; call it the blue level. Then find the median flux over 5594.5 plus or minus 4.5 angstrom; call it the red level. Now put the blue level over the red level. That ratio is 1.11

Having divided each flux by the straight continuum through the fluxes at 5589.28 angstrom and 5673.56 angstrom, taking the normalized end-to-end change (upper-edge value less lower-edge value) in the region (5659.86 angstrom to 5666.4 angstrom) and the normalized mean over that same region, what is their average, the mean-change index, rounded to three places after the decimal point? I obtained 0.537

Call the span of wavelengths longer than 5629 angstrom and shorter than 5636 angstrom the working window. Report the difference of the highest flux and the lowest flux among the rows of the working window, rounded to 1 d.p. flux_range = 21.7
